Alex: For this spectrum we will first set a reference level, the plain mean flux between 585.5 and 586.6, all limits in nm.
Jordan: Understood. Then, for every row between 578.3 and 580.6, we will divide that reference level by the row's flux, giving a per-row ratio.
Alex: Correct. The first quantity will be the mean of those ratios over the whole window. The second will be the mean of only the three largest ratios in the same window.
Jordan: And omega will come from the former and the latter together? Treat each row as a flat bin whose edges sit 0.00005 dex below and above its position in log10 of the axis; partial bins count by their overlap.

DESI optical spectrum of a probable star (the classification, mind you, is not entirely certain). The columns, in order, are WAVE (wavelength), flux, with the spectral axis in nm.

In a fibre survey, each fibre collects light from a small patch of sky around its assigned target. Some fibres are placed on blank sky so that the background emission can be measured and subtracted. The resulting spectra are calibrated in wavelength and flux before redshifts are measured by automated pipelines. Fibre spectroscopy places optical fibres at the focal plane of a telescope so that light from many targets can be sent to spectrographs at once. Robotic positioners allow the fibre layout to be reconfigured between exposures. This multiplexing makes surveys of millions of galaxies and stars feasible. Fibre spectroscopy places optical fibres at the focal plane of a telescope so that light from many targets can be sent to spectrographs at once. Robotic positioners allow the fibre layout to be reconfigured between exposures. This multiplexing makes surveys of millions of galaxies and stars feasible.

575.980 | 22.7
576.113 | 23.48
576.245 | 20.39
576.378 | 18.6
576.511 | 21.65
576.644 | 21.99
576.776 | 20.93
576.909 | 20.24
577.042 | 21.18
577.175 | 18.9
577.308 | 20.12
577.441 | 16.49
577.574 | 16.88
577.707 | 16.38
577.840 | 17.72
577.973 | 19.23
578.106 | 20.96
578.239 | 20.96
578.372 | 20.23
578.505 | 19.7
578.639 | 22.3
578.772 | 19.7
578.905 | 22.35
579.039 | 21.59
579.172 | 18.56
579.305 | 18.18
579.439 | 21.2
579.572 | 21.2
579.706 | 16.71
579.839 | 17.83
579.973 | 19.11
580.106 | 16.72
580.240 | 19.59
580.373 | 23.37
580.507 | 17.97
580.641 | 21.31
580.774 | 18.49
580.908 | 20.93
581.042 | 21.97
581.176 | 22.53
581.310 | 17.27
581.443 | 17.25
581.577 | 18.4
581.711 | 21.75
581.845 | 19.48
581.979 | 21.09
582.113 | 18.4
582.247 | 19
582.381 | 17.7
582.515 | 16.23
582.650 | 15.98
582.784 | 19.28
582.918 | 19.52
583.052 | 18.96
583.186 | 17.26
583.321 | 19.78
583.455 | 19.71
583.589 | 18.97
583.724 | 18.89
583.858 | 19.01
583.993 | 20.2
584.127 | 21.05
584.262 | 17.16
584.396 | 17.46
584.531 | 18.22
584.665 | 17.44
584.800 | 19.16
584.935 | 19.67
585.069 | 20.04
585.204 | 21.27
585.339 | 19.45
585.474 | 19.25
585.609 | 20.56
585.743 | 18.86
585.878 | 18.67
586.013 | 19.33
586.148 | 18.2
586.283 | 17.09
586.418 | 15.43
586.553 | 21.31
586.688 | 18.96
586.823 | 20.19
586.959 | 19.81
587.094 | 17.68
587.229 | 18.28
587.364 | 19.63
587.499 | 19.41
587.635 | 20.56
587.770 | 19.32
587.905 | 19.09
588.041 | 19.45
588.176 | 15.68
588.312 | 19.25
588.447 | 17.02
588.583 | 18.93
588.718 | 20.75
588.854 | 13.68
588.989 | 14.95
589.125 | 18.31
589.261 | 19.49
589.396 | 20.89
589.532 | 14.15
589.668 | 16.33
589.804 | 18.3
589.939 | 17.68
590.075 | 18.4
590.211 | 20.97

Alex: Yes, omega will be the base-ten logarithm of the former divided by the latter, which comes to -0.060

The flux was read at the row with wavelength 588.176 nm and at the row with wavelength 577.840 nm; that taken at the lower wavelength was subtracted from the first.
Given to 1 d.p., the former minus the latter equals -2.0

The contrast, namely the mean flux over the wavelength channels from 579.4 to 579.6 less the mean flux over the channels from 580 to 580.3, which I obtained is 3.0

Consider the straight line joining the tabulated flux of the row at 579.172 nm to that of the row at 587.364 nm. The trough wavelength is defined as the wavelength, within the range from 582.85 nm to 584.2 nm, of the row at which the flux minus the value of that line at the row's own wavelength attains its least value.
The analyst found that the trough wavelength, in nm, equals 583.186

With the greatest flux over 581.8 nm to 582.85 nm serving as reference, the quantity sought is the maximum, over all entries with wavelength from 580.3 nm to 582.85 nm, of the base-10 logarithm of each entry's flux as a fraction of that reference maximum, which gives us 0.045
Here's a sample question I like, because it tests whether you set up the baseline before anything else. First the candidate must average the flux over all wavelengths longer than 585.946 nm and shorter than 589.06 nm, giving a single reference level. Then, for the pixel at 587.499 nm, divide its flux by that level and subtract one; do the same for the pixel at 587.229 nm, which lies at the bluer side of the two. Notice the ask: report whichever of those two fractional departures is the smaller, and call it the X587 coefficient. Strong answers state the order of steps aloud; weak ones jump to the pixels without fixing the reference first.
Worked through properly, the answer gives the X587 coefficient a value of -0.01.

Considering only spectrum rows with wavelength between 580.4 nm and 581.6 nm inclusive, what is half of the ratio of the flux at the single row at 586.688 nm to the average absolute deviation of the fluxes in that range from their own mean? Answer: 5.0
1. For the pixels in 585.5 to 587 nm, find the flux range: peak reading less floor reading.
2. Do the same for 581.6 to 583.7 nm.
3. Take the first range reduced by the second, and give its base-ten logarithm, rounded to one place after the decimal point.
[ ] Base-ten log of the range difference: -1.0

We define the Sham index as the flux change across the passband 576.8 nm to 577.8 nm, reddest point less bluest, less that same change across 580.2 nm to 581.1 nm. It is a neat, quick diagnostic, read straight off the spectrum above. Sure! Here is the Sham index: -6.2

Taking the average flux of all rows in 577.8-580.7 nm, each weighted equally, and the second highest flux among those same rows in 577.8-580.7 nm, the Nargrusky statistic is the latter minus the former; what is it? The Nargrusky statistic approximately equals 2.5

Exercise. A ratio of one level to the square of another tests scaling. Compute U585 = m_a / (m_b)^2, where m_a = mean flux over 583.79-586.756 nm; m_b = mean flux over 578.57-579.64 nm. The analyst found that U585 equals 0.045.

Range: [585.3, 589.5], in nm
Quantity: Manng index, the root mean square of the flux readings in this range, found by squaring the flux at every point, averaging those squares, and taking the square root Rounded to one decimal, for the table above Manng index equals 18.8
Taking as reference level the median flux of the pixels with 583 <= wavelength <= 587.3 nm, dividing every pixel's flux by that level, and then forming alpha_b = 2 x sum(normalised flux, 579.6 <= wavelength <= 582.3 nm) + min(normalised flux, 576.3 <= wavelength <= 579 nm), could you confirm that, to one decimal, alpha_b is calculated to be 41.8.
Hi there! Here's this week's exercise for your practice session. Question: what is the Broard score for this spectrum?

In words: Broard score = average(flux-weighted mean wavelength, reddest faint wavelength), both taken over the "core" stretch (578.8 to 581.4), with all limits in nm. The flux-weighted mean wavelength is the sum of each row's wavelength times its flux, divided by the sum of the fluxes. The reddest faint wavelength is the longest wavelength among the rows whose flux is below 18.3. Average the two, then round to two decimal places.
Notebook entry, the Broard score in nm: 580.71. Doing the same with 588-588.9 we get 588.65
